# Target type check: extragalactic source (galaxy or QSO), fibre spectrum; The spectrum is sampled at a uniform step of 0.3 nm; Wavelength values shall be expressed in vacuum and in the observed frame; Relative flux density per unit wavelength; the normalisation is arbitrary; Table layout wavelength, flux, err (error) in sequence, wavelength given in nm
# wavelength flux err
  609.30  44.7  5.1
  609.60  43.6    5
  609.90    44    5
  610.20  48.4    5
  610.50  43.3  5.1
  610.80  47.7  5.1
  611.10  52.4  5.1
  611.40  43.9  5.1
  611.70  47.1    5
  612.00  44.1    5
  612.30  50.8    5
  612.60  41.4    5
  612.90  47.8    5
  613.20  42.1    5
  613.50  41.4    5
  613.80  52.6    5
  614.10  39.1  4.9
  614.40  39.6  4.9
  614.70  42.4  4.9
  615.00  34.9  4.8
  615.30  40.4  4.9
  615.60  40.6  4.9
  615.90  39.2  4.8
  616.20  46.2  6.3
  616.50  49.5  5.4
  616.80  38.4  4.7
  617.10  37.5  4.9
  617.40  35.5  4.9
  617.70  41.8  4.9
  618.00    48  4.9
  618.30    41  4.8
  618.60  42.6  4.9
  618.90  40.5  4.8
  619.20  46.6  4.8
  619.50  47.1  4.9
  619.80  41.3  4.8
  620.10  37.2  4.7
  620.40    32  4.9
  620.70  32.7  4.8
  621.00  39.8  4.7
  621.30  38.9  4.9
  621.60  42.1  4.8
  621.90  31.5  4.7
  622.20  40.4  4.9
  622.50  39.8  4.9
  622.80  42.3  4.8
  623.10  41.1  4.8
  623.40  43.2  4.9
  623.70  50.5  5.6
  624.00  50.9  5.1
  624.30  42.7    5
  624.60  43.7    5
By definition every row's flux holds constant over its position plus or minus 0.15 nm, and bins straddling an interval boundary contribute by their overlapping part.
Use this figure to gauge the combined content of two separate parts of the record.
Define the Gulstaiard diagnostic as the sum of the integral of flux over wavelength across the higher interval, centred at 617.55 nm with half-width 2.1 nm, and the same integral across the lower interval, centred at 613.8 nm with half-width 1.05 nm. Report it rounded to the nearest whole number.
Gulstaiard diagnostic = 270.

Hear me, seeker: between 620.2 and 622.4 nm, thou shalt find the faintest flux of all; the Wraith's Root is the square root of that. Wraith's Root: 5.6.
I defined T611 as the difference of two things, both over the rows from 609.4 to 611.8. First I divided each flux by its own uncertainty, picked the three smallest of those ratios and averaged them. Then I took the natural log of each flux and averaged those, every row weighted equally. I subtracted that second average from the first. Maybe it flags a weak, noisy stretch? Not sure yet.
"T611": 4.8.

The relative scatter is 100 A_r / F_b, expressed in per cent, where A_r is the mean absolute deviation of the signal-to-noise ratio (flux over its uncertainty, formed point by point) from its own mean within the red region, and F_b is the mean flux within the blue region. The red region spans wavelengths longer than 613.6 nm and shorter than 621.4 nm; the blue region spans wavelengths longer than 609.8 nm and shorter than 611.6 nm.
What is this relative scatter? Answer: 1.46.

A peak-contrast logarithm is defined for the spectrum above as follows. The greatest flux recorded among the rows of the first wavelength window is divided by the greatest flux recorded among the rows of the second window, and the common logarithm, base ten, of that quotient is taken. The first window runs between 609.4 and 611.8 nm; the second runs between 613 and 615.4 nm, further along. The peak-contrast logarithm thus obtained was -0.002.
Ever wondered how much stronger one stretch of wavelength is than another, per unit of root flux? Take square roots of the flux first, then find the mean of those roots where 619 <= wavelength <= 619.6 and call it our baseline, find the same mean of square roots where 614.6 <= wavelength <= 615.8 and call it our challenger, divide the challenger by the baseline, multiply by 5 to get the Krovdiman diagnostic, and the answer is 4.6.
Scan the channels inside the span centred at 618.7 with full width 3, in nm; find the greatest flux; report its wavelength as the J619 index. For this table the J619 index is 618.00 nm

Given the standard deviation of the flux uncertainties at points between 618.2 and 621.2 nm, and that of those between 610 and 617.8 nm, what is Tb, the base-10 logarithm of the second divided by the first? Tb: 0.6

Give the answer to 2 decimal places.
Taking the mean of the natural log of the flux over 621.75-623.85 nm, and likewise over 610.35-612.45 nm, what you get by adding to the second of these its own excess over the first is 3.99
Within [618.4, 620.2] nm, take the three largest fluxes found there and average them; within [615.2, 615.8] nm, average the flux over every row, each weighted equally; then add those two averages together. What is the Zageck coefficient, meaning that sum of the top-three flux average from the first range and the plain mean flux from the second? 86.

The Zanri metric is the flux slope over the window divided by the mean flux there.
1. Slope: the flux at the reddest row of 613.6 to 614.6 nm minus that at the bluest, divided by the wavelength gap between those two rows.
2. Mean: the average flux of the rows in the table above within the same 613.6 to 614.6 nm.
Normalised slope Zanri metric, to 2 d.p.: -0.50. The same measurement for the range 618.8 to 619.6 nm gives 0.25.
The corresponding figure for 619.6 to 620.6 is -0.42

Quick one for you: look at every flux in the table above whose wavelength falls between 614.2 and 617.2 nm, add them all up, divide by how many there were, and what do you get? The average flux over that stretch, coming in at 40.9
